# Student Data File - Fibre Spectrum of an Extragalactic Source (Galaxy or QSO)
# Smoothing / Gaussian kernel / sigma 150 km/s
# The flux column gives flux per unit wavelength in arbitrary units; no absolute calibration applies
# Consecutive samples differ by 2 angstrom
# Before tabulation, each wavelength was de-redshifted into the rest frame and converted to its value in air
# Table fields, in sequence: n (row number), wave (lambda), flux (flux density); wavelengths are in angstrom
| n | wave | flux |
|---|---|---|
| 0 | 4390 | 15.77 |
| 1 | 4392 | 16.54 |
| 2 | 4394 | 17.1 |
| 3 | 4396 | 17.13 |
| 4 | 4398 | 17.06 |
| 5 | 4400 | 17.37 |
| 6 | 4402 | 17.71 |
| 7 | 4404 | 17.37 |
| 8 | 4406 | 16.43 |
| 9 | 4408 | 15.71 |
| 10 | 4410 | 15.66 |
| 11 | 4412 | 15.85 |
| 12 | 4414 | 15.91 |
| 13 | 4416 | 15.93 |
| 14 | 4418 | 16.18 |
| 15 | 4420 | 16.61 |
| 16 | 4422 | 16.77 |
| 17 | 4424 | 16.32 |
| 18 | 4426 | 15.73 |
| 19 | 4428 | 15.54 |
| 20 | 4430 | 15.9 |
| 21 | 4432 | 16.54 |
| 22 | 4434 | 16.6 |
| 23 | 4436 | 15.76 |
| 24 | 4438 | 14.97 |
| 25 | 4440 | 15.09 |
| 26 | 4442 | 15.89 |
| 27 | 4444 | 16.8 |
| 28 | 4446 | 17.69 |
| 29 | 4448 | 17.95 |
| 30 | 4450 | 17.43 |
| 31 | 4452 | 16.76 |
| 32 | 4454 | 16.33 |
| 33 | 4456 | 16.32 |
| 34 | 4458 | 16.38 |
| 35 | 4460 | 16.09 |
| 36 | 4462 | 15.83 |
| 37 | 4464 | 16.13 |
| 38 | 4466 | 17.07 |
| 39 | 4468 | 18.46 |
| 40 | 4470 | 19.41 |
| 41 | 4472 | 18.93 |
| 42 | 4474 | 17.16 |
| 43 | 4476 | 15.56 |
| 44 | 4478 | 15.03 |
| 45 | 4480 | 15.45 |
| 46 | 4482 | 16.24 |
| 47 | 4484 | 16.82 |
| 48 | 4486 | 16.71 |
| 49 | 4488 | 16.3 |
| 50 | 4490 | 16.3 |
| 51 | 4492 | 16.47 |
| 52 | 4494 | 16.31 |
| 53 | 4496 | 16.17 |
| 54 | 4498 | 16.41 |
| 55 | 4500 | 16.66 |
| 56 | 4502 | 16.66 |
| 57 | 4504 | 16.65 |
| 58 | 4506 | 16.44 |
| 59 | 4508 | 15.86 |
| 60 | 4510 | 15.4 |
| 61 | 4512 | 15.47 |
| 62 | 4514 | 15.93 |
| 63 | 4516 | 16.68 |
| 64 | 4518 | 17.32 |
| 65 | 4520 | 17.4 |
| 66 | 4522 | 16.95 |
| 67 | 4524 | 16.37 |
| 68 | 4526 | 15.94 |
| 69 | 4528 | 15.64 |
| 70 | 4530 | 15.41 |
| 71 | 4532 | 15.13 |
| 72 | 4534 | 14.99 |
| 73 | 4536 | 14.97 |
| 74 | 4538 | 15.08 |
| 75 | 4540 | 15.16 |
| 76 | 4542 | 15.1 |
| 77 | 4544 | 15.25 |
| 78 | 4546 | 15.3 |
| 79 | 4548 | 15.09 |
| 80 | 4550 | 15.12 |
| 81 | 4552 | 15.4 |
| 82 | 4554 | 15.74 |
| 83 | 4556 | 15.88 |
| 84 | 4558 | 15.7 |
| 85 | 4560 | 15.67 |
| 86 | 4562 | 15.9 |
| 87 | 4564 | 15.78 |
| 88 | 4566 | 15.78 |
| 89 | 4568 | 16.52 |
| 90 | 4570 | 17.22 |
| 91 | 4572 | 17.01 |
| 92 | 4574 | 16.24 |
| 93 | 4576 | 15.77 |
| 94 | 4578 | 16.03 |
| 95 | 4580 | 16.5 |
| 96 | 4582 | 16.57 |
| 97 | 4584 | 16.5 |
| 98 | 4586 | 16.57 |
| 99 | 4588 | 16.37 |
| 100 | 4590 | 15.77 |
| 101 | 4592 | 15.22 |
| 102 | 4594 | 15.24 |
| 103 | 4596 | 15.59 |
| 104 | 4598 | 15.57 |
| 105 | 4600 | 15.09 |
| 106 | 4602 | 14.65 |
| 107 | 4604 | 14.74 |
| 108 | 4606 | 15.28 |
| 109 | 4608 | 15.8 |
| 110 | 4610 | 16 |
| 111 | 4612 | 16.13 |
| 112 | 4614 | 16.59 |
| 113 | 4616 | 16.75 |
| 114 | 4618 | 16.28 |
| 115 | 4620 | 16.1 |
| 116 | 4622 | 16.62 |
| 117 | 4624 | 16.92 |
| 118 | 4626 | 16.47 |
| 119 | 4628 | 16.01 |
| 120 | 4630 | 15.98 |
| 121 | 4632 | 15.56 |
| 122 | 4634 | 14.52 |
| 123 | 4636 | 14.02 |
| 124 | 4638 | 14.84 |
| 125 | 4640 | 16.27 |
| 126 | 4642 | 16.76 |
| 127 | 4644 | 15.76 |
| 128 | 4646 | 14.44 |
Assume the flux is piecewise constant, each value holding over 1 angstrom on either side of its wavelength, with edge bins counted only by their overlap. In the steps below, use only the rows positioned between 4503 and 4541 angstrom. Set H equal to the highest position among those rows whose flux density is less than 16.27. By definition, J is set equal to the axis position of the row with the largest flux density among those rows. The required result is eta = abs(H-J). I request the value 20 angstrom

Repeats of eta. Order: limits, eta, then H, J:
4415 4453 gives 6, 4442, 4448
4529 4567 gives 4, 4566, 4562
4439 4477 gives 6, 4476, 4470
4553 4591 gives 20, 4590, 4570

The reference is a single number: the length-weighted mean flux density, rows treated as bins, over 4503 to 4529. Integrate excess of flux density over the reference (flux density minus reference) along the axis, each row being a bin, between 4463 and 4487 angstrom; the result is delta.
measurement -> 14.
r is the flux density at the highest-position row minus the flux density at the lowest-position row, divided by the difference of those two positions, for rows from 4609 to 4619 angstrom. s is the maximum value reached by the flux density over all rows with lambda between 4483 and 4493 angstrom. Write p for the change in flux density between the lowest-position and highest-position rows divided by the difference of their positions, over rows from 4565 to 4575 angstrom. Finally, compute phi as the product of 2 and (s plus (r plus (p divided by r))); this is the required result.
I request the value 37.0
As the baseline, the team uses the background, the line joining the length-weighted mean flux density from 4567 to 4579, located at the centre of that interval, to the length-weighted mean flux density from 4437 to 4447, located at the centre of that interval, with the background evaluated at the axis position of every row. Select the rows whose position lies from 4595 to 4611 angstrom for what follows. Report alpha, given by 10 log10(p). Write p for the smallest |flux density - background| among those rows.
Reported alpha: -2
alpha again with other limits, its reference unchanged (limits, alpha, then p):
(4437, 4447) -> -7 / 0.2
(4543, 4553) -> 0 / 1.0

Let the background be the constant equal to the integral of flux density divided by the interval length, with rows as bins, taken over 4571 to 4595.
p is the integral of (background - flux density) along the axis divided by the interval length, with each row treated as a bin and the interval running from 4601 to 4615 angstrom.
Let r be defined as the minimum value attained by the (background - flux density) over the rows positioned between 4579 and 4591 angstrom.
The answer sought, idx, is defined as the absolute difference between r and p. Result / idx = 1.0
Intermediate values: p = 0.6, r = -0.4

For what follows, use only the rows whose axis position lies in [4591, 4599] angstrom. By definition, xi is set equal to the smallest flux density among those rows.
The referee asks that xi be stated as 15.22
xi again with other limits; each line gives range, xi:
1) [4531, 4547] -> 14.97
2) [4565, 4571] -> 15.78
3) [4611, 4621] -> 16.1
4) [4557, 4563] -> 15.67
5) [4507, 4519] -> 15.4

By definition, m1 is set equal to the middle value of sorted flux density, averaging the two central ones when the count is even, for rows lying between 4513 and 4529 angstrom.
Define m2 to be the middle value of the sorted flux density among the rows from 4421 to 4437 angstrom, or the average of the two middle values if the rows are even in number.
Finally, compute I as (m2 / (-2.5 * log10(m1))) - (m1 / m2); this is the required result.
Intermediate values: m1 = 16.5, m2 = 16.1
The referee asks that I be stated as -6.32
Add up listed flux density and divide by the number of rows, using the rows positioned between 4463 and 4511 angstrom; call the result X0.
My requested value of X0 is 16.6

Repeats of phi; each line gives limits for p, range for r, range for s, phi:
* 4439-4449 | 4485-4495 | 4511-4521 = 20.4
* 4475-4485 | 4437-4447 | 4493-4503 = 34.9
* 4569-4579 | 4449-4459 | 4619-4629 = 35.8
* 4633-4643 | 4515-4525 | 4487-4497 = 18.4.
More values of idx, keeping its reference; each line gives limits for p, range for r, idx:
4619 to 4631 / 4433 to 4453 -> 1.6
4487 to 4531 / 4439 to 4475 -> 3.1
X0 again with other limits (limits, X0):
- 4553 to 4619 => 16.0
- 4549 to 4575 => 16.0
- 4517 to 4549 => 15.7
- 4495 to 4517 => 16.2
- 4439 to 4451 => 16.8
